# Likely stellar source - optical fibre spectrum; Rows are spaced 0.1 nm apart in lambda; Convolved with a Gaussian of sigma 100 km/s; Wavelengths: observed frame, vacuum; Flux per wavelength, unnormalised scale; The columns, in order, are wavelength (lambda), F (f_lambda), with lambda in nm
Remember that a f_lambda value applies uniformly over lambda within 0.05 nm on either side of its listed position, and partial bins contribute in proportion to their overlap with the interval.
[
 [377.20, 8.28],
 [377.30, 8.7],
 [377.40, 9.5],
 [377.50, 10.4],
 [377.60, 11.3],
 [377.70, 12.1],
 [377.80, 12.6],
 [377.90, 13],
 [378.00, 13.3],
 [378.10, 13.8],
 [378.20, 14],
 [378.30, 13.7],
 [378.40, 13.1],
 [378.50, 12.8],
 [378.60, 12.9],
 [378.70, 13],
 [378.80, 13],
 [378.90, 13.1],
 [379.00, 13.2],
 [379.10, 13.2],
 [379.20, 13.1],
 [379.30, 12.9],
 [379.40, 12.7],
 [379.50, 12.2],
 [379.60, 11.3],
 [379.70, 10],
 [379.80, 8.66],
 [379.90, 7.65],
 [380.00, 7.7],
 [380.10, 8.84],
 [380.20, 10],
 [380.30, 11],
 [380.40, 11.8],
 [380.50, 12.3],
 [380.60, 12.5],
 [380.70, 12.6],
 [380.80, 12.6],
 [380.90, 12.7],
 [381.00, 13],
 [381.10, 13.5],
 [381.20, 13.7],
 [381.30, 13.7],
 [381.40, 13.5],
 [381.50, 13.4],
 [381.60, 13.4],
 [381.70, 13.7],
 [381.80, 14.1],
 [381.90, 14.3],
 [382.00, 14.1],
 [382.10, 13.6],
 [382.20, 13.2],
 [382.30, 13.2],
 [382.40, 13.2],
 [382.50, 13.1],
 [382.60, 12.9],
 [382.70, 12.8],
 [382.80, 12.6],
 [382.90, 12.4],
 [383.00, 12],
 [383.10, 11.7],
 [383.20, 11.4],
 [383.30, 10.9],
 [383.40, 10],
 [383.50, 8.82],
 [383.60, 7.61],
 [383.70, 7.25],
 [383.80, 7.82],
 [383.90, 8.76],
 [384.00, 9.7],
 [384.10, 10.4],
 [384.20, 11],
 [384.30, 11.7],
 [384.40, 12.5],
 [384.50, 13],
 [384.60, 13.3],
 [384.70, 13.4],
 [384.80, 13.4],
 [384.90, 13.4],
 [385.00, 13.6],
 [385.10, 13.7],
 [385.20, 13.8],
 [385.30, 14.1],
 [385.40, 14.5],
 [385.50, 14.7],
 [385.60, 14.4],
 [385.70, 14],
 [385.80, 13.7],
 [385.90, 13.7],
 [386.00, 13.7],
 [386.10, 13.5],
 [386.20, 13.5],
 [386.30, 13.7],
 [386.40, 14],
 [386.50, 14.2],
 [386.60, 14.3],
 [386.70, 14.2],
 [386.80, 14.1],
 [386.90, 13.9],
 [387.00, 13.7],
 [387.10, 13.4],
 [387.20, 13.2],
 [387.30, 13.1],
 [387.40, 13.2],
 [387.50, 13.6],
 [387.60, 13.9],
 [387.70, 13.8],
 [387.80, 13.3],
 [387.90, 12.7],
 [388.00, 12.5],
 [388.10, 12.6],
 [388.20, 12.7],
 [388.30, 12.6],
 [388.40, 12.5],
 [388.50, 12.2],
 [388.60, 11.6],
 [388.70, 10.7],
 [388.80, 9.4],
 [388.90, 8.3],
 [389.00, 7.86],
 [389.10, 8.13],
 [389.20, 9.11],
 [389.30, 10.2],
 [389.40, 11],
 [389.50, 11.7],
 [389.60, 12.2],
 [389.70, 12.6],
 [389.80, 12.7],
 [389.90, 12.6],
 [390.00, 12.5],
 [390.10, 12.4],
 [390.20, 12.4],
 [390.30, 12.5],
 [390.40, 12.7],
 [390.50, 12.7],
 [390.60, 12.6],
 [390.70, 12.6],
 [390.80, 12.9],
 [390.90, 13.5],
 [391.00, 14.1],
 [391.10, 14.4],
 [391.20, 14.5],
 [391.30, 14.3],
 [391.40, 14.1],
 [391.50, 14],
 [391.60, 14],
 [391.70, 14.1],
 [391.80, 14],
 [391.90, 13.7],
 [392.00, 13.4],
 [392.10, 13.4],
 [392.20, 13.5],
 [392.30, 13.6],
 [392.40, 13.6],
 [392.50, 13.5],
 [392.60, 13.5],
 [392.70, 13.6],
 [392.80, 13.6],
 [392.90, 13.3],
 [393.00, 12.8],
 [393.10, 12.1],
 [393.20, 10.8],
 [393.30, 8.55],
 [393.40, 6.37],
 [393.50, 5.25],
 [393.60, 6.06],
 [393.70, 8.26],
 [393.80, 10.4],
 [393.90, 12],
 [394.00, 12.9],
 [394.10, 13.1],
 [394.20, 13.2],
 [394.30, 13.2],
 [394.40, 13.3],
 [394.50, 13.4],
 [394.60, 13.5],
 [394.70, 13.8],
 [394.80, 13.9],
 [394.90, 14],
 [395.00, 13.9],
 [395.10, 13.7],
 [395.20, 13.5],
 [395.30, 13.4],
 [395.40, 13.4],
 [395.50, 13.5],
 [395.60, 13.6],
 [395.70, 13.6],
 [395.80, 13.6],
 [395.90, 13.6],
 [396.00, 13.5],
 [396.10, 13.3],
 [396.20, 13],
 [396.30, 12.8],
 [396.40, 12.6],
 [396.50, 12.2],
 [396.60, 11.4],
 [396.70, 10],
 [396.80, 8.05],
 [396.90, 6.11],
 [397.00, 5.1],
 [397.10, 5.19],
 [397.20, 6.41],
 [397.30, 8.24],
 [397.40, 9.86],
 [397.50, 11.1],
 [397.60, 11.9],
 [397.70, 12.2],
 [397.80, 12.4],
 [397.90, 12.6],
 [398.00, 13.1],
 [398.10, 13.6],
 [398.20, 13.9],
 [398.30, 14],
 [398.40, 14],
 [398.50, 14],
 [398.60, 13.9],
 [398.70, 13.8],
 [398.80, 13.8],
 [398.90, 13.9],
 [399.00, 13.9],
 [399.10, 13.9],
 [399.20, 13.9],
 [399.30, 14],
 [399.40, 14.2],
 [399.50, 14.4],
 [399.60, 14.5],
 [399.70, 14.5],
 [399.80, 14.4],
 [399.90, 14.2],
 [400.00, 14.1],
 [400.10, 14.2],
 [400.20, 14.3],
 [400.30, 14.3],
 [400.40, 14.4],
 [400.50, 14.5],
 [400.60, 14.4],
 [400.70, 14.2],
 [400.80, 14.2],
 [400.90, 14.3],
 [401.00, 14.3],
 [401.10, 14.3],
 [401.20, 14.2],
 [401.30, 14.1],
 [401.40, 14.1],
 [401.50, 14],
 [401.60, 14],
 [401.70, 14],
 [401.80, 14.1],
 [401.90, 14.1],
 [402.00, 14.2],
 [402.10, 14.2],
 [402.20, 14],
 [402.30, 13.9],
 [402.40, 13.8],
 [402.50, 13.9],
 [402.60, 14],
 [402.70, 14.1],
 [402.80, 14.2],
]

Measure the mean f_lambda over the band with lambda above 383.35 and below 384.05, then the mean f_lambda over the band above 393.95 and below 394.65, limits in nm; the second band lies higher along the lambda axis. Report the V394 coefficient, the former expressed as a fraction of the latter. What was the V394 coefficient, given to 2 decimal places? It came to 0.65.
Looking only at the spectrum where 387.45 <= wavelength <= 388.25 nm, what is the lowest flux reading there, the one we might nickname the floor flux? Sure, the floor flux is 12.5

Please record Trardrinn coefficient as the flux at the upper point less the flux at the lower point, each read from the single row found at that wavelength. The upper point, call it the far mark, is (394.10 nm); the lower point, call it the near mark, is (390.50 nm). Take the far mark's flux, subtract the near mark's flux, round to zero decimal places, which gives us 0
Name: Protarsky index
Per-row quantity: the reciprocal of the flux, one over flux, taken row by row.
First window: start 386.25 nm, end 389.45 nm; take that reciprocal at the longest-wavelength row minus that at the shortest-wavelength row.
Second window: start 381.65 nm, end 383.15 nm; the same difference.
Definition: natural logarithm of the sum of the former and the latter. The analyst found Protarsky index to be -3.5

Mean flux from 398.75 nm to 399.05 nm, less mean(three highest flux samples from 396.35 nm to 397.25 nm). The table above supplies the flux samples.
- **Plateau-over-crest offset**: 2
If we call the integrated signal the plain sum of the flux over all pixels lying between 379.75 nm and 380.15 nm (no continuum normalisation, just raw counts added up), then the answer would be 33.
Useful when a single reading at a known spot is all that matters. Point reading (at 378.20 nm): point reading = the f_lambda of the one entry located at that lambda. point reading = 14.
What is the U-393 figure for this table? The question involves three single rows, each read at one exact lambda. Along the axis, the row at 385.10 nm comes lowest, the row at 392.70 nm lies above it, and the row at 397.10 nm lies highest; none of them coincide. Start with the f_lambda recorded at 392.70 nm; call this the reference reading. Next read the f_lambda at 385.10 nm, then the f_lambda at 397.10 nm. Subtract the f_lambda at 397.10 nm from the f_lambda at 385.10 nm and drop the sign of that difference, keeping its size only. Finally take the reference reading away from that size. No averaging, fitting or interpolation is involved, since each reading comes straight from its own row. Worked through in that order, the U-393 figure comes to -5.1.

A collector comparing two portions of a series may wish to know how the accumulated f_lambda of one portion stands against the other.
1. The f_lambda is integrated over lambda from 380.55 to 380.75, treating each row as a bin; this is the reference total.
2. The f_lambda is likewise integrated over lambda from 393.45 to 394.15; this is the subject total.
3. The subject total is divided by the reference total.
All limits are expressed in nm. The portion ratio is 2.7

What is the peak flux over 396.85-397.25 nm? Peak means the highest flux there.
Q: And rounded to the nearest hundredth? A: 6.41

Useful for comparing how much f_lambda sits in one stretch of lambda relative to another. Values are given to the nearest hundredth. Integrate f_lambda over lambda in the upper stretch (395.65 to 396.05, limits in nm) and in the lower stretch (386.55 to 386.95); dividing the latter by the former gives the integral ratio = 1.04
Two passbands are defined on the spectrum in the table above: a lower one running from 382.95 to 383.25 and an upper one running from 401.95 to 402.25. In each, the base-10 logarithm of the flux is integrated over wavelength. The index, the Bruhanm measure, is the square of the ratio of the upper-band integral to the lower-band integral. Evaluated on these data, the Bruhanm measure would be 1.160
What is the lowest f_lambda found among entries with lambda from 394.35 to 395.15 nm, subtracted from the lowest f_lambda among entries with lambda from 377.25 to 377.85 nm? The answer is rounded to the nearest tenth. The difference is -4.6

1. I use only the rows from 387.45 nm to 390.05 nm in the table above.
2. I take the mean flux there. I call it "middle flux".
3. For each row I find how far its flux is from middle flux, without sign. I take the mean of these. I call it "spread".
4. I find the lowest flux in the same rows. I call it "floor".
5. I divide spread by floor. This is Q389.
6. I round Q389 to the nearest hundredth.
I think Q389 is 0.18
